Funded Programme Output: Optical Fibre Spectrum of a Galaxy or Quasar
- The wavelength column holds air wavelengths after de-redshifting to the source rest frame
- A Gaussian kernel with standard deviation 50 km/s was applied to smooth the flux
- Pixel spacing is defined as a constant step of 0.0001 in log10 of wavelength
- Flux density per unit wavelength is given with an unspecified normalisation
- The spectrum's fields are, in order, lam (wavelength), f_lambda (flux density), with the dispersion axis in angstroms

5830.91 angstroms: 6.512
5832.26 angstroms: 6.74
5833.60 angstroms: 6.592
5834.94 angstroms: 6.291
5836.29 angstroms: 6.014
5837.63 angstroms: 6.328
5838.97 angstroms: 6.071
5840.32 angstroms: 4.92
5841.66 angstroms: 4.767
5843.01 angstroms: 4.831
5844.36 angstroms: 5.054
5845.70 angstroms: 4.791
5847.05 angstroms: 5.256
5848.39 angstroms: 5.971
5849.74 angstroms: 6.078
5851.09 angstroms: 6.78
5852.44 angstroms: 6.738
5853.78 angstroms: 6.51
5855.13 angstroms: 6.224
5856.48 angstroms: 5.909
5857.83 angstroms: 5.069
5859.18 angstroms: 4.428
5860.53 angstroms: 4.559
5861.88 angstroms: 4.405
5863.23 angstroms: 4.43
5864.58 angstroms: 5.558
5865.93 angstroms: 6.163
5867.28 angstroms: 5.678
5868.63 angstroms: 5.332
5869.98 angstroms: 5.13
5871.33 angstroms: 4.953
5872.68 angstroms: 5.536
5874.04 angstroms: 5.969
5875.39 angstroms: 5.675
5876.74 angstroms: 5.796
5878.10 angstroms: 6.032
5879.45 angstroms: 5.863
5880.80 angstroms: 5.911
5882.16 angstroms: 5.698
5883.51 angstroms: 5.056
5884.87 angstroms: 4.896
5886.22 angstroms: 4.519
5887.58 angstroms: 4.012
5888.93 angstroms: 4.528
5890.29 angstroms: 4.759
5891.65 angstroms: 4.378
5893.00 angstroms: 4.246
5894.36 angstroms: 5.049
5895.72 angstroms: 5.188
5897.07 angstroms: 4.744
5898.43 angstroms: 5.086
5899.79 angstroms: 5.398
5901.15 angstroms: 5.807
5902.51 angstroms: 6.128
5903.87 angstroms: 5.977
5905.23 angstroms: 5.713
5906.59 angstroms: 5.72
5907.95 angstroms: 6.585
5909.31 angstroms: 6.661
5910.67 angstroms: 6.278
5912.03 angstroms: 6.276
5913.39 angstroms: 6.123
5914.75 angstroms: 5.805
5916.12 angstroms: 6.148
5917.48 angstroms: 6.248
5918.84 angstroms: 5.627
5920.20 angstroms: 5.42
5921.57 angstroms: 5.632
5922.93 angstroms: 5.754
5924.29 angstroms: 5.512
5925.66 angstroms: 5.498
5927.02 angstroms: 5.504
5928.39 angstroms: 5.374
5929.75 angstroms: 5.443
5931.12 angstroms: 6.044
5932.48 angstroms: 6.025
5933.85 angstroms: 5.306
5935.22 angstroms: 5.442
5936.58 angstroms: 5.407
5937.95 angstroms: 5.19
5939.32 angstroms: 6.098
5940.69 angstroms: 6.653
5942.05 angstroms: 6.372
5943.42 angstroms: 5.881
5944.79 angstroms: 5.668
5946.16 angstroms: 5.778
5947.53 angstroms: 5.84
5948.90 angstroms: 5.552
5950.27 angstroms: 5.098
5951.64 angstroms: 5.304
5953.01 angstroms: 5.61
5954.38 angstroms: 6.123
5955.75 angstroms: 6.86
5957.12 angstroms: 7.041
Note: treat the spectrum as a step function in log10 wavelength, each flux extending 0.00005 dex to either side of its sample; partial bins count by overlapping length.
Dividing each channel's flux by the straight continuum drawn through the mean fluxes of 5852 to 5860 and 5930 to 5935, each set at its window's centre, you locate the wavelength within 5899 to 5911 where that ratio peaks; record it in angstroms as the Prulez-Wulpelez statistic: 5909.31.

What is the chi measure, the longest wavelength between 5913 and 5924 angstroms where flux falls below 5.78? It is 5922.93 angstroms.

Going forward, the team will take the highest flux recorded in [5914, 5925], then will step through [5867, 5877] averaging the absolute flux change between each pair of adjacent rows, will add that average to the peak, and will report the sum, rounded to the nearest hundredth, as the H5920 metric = 6.56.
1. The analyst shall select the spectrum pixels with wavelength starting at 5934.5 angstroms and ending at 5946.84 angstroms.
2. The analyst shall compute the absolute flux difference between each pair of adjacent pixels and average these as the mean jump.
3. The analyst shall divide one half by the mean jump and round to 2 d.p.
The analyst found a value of 1.42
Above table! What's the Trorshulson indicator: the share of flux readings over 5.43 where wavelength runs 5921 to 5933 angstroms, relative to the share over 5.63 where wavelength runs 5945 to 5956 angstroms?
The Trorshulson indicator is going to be 1.8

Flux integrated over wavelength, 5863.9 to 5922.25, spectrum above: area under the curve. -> 322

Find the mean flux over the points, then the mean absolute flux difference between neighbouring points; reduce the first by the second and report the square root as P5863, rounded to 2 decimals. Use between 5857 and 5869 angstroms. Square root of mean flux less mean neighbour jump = 2.15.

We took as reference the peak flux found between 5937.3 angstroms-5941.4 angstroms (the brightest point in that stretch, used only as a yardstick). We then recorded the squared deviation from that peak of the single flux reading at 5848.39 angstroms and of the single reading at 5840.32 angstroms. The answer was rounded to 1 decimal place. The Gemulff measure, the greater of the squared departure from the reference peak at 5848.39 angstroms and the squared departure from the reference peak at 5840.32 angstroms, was 3.0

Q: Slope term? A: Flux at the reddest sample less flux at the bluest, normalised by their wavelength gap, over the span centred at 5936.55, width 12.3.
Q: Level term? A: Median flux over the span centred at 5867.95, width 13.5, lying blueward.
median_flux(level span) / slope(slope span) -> 181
